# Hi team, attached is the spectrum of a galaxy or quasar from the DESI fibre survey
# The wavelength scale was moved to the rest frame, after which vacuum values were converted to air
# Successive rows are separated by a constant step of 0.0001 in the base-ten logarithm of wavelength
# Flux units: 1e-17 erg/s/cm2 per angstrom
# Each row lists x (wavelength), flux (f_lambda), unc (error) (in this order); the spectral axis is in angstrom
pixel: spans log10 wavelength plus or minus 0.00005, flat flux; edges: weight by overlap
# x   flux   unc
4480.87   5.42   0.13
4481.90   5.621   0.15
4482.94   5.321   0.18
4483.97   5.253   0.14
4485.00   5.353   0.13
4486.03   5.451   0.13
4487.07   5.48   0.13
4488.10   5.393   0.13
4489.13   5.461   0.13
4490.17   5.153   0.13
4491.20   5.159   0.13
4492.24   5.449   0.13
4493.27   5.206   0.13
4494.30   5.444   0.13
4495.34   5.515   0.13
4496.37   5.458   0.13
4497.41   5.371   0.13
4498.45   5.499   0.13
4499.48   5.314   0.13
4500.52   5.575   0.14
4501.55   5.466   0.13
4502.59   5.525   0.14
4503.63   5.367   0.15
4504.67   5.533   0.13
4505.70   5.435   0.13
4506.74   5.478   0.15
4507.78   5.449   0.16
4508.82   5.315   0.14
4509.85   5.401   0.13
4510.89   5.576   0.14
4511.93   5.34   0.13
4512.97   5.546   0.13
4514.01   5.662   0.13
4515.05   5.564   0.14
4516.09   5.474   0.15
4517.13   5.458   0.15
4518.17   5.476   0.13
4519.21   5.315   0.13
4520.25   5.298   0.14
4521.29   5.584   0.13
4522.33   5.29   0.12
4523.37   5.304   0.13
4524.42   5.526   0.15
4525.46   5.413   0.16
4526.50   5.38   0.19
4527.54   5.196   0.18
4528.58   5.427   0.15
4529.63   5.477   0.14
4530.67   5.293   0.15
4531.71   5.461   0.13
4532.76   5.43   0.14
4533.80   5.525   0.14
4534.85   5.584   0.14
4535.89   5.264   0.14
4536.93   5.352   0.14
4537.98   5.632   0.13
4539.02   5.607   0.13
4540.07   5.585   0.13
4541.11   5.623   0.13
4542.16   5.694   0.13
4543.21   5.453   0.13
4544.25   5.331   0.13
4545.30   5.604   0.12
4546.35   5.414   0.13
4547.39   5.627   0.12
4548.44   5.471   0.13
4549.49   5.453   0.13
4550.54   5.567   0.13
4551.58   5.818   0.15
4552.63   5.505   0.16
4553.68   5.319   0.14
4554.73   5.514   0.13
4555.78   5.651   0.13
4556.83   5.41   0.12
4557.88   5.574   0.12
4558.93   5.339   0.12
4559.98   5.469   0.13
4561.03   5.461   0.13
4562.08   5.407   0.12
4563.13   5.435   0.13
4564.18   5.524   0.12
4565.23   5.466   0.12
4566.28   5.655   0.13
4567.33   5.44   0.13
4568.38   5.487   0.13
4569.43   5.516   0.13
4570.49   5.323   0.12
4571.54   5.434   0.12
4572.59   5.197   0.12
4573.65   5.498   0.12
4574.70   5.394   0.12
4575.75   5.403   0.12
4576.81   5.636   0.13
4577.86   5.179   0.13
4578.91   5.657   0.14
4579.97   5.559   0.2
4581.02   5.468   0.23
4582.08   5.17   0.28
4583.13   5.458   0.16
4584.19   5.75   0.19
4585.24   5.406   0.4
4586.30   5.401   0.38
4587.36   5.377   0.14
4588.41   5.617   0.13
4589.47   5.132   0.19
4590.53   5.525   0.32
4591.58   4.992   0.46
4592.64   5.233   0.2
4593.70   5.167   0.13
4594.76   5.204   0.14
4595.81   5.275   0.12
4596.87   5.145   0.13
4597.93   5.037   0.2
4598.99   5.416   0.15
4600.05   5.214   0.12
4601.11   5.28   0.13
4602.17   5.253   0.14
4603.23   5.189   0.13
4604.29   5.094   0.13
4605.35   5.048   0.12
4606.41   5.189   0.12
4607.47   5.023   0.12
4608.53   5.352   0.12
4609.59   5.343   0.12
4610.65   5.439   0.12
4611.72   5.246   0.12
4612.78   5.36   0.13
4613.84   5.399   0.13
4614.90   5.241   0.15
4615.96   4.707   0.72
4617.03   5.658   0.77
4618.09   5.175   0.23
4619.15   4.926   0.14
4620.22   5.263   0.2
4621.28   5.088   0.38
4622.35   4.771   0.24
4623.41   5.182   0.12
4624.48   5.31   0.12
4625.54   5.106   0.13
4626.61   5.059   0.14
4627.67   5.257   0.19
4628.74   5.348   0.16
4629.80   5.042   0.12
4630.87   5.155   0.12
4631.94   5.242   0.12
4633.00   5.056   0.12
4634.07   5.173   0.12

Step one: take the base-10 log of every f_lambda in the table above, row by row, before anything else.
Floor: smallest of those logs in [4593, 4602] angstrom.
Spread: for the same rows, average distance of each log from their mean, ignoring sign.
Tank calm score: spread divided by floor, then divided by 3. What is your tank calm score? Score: 0.0031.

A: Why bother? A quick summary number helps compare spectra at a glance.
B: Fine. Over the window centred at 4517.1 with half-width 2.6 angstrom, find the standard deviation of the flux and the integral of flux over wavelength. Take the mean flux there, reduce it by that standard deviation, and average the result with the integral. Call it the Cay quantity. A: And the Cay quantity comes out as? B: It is 16.9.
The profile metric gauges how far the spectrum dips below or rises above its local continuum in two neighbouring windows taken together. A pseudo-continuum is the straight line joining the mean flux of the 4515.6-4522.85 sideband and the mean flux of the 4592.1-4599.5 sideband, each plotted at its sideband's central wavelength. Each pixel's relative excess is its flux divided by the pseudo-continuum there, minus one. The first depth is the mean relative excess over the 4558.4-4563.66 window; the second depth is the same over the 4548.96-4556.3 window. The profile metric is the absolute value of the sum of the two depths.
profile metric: 0.064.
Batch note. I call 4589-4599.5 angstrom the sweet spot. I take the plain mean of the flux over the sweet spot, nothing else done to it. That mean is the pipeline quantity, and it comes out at 5.21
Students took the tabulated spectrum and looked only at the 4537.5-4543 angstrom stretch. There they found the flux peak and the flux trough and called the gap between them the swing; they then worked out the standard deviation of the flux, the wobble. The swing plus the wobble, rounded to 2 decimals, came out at 0.15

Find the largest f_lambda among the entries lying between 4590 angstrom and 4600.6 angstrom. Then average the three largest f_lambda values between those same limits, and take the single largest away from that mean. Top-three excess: -0.12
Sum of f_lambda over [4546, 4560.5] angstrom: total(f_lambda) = 77.1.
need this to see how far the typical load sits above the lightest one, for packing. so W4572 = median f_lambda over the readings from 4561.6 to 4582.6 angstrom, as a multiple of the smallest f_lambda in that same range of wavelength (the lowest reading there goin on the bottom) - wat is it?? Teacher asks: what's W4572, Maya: 1.05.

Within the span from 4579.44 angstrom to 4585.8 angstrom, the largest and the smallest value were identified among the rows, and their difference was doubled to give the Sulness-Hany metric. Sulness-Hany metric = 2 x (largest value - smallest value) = 1.16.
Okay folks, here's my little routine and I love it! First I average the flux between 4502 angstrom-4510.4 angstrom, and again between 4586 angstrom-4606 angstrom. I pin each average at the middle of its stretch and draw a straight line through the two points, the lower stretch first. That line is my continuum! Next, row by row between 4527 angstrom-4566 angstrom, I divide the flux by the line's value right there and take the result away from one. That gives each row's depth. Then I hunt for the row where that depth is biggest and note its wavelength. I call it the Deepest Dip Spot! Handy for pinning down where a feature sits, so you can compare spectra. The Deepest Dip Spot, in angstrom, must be 4527.54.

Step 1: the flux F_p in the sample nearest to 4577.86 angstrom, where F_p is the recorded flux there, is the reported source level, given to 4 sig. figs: 5.179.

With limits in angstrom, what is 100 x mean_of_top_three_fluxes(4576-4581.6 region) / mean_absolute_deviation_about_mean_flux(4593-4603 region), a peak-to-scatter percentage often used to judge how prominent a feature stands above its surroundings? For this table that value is 7454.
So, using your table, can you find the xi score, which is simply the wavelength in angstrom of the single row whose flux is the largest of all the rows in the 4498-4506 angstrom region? 4500.52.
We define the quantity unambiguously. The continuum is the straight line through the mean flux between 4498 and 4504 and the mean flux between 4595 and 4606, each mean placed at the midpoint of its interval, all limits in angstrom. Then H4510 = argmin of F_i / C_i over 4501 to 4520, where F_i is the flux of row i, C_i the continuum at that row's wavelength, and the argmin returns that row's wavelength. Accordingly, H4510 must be 4508.82 angstrom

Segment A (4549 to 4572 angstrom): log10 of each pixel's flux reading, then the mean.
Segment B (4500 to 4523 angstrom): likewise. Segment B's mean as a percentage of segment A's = 100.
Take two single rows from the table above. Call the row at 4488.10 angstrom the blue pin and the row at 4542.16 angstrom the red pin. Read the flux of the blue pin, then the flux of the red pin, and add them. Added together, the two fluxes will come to 11.1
